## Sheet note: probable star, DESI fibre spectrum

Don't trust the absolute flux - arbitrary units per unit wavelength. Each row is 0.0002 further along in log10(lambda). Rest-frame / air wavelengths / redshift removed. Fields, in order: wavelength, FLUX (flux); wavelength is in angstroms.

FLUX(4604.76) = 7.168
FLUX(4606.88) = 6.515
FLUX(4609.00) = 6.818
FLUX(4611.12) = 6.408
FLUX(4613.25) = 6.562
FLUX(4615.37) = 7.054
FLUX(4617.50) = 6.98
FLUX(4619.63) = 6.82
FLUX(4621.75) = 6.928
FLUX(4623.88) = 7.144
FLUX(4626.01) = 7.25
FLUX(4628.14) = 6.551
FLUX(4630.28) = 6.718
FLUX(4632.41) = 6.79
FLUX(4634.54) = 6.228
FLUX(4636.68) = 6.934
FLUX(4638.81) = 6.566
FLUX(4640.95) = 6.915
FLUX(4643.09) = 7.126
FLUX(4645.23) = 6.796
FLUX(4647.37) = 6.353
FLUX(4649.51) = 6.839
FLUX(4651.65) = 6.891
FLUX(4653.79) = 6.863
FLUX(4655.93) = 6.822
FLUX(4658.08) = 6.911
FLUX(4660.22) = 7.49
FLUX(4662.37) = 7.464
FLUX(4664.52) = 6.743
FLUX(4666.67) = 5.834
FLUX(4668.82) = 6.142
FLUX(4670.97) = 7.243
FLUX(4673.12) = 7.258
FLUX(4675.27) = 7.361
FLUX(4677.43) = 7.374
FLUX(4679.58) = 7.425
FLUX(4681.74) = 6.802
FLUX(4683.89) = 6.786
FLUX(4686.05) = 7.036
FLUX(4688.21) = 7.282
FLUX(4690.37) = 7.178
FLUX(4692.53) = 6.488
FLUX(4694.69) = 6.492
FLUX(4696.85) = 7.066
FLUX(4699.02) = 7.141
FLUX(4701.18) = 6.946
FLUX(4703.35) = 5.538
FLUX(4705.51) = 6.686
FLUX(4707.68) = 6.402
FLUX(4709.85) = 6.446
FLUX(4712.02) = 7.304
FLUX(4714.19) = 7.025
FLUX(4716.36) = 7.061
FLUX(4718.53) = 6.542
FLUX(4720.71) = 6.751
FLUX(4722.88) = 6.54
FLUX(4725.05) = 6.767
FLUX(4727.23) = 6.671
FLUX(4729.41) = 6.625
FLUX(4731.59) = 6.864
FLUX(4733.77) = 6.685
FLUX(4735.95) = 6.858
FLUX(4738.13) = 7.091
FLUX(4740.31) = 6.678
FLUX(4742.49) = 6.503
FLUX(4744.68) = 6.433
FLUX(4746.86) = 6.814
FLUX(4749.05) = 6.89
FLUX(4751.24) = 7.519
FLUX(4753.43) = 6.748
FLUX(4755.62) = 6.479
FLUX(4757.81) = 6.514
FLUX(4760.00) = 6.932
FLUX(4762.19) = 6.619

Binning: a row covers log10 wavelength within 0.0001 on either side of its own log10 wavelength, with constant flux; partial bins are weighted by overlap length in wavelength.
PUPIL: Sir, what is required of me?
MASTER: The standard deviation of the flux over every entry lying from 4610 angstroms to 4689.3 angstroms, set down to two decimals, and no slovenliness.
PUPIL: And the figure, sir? 0.38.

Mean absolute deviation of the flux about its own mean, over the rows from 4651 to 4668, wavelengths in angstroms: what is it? 0.31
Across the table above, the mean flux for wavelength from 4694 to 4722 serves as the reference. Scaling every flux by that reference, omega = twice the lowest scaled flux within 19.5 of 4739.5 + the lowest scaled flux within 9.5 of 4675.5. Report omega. 2.78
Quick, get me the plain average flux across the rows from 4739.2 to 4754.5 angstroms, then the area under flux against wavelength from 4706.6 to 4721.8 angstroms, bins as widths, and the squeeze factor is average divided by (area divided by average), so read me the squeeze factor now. 0.448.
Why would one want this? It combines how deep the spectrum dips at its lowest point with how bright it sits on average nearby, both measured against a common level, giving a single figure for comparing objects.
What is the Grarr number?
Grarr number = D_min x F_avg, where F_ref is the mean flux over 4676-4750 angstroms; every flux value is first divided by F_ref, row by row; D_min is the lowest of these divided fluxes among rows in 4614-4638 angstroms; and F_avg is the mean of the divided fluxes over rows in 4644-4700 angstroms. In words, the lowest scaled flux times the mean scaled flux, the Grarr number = 0.93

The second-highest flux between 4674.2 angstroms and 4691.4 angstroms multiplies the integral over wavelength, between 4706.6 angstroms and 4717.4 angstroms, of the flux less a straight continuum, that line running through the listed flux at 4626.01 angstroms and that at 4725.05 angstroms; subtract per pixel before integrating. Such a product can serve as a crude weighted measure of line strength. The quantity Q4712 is 1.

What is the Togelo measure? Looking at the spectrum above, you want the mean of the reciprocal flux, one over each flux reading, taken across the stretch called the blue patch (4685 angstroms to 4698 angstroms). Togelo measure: 0.145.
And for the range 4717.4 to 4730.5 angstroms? 0.150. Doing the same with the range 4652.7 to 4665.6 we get 0.142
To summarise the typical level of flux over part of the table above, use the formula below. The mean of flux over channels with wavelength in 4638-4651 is 6.8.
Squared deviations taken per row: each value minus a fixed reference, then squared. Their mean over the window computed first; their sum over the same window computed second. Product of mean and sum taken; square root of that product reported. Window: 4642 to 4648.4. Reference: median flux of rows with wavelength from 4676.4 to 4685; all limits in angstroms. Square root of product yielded 0.36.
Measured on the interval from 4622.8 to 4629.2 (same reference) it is 0.18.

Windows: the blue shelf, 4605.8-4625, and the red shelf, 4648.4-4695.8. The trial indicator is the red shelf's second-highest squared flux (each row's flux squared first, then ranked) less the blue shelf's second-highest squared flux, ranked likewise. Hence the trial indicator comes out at 6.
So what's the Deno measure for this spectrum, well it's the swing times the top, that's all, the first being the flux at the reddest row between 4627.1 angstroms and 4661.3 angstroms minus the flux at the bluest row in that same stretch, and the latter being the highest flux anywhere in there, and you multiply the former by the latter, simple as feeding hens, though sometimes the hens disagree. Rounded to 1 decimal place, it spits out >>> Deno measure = 7.0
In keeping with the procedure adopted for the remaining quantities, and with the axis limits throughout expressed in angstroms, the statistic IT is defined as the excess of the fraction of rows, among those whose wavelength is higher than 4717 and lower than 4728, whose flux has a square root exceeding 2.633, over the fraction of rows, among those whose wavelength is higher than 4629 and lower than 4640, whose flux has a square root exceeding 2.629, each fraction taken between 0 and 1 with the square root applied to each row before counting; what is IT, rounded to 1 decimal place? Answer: -0.2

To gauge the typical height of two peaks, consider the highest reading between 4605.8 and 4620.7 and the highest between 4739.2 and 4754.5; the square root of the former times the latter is 7.28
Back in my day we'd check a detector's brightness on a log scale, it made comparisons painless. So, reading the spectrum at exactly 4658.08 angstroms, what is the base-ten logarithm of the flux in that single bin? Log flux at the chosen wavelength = 0.84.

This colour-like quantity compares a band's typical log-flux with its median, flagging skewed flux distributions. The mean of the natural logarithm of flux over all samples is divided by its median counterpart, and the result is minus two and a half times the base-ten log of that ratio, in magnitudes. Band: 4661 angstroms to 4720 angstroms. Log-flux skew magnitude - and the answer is 0.0153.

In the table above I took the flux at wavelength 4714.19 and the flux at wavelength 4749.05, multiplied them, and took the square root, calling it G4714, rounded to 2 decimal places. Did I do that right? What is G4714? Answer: 6.96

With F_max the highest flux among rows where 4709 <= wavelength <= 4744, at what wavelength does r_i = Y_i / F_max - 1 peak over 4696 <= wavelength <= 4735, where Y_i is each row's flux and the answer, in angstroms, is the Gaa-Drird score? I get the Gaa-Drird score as 4712.02 angstroms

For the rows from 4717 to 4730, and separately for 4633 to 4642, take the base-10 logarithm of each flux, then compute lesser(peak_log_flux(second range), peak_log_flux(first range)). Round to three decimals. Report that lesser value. 0.830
